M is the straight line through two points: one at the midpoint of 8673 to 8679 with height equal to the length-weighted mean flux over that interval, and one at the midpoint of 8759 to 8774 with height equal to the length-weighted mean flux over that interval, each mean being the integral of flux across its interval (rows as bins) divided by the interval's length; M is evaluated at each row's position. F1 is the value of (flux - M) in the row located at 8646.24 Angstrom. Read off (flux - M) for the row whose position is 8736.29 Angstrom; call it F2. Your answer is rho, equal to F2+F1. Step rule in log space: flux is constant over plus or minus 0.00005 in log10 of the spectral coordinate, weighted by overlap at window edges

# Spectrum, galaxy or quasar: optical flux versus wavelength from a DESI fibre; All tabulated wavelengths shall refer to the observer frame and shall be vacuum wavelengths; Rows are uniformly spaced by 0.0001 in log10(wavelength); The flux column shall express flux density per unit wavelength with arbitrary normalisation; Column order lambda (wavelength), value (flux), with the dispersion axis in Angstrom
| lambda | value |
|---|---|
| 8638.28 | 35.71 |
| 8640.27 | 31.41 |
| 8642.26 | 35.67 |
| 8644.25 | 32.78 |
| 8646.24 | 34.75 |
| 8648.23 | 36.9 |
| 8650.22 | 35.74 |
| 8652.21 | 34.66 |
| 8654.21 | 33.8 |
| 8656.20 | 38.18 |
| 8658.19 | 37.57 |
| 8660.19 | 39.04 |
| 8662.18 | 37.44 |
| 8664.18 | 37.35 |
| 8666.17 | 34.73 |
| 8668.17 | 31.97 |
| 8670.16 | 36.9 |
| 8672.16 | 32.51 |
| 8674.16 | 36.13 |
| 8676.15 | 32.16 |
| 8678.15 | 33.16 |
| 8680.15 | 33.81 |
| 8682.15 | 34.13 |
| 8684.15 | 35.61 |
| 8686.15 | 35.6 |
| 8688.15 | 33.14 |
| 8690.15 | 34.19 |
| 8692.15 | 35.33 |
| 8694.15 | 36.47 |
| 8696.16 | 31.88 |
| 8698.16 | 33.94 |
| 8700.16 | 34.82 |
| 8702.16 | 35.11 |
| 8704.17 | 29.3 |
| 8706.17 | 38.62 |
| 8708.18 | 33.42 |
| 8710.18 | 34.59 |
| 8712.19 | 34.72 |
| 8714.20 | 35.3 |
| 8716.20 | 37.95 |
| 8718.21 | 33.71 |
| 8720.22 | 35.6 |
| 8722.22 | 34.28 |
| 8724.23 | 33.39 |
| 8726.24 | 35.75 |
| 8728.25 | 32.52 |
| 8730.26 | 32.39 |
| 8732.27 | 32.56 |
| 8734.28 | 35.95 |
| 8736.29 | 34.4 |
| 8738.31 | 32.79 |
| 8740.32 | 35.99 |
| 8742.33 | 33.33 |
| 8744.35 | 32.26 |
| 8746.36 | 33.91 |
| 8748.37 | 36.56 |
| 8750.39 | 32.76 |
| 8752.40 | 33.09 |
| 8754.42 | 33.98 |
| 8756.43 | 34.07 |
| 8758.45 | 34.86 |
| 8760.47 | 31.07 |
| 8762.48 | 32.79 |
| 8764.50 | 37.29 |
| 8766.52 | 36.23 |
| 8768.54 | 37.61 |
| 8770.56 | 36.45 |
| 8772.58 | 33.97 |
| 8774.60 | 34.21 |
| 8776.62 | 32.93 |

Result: 1.1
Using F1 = 1.3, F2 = -0.2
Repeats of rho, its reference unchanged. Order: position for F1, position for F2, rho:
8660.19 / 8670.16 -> 8.6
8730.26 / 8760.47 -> -6.0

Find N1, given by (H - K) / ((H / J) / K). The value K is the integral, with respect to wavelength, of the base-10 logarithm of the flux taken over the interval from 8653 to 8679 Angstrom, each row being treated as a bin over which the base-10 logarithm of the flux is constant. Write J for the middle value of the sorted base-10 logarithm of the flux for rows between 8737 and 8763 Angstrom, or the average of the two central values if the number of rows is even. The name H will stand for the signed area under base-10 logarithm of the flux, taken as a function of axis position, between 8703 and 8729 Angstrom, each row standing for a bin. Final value -0.4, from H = 40.0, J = 1.52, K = 40.3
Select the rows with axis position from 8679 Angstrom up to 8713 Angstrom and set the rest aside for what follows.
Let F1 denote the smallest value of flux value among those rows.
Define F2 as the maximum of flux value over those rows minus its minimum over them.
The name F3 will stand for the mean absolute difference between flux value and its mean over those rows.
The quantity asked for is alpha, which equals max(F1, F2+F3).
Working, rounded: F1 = 29.3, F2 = 9.3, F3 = 1.33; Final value 29.3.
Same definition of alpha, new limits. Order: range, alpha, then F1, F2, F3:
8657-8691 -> 32.0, 31.97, 7.1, 1.82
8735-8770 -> 31.1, 31.07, 6.5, 1.52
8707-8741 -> 32.4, 32.39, 5.6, 1.22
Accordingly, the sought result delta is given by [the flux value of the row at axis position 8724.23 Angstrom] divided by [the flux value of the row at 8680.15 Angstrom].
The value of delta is 0.99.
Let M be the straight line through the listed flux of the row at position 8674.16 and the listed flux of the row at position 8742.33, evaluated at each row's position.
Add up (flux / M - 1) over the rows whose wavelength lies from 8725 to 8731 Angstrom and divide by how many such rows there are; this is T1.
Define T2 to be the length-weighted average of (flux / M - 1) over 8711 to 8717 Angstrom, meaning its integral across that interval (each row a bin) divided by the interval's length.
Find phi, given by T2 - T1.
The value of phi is 0.05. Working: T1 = -0.01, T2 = 0.04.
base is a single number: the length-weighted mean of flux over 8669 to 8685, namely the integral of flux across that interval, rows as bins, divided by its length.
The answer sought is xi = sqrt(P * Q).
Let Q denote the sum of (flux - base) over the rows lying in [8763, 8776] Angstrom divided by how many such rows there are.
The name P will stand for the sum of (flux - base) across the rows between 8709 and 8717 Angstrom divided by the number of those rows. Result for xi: 1.5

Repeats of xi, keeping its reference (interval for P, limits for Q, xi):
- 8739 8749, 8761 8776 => 0.4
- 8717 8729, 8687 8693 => 0.1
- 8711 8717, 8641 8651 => 1.2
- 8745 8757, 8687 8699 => 0.2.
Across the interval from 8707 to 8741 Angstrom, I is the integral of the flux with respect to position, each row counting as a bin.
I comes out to 1171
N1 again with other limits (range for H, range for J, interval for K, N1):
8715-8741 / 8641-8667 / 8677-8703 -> 0.0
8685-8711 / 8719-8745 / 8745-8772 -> -2.6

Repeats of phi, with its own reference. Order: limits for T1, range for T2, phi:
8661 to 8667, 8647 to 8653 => -0.04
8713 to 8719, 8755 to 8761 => -0.01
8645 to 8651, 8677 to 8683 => -0.02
